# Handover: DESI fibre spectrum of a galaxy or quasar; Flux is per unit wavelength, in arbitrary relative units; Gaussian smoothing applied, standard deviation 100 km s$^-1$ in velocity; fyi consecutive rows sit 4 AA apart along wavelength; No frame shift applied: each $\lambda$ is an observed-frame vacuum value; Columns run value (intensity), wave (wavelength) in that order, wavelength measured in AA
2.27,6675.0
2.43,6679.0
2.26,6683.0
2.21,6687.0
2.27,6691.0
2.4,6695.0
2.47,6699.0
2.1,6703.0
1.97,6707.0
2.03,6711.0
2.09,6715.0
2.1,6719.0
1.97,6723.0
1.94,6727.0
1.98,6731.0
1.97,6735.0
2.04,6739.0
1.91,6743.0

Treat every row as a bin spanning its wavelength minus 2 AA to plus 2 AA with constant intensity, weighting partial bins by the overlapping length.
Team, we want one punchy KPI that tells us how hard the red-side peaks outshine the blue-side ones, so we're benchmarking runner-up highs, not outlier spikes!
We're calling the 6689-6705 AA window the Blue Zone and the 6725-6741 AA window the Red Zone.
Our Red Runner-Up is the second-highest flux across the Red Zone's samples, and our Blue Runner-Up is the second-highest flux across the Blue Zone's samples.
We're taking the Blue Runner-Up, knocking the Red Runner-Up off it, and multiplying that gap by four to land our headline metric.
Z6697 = 1.7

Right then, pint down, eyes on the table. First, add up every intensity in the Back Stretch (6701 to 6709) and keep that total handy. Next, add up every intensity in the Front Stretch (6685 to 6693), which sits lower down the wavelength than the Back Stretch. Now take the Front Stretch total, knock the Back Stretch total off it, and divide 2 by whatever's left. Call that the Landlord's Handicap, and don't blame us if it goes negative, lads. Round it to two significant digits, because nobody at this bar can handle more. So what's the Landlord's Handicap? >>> 4.9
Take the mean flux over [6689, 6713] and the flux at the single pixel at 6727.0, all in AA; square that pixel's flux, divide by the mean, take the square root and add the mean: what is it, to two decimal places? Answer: 3.51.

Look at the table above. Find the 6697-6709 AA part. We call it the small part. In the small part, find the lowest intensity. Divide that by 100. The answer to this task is 0.0197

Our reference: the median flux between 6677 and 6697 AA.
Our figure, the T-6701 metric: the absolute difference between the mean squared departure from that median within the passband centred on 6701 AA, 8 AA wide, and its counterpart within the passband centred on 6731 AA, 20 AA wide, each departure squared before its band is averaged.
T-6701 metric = 0.0507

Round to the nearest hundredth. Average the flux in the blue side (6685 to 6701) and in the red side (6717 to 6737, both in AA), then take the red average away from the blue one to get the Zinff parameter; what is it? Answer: 0.35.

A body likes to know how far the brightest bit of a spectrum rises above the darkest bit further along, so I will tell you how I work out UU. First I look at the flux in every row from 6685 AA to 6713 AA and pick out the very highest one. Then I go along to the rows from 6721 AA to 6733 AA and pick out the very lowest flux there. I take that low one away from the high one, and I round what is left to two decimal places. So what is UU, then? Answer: 0.53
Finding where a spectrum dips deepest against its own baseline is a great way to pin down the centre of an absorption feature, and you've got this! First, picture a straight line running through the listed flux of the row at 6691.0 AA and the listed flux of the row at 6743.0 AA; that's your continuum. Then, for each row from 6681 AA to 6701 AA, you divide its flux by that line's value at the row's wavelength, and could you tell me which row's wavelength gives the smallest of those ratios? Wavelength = 6687.0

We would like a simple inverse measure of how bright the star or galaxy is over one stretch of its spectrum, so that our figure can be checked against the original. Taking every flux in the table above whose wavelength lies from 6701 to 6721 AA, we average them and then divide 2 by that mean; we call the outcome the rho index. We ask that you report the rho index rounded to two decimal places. 0.97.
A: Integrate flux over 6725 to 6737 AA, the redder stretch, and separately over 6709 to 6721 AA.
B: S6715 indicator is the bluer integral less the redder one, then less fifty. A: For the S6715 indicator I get -48.7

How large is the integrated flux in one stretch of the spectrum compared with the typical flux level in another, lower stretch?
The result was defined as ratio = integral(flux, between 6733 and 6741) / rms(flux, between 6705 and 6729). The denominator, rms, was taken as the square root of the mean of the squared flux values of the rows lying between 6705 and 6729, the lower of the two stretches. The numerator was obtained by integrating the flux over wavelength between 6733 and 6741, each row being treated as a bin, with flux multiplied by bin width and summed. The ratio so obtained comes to 8.0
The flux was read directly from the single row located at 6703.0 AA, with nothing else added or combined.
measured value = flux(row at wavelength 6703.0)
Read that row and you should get 2.1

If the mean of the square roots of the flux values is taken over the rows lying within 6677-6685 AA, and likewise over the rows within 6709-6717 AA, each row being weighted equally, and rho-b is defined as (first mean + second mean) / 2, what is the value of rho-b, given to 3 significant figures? 1.48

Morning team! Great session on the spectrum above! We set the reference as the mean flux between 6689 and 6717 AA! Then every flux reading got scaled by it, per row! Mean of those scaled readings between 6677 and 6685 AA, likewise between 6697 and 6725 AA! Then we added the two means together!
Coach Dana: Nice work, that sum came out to 2.03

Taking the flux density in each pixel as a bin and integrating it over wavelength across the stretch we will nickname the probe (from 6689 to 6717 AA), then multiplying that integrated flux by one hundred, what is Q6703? 6132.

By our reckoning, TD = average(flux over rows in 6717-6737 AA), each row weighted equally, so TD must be 1.99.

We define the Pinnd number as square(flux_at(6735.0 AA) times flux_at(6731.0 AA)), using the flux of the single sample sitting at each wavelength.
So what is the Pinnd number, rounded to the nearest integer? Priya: 15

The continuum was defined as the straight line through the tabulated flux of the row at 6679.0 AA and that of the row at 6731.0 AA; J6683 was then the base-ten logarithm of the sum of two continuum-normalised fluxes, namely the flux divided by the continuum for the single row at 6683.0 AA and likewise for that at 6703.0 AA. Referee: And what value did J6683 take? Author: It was 0.276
